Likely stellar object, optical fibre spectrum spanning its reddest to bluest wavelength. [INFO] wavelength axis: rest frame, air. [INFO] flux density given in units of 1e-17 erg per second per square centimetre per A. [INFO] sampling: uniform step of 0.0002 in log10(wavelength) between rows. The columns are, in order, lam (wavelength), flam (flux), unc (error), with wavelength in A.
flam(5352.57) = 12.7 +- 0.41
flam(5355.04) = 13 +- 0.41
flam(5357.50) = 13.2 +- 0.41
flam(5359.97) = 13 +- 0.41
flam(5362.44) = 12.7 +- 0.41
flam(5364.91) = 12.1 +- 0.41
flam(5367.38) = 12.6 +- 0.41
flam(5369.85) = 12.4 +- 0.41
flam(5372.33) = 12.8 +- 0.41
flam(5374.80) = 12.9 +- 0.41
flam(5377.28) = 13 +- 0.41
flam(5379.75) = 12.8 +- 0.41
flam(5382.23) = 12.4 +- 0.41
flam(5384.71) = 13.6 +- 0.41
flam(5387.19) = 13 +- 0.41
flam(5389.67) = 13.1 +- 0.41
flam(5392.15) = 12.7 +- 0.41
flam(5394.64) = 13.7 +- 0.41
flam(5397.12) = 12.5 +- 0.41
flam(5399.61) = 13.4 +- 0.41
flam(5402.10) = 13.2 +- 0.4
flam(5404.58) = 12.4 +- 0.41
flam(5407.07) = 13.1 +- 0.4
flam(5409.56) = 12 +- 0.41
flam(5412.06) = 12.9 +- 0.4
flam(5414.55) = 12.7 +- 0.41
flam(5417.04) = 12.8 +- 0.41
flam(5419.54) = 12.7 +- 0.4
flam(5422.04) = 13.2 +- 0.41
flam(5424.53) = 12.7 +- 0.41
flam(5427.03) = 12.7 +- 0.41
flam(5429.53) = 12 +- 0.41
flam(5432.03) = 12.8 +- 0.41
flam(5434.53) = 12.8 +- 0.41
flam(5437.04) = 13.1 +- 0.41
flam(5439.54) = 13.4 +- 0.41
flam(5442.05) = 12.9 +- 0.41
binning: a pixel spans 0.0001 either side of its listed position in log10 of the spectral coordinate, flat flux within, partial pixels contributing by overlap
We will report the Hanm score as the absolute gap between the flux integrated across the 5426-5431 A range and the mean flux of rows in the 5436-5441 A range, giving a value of 48.5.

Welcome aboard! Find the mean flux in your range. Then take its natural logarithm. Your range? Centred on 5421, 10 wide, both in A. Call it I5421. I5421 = 2.553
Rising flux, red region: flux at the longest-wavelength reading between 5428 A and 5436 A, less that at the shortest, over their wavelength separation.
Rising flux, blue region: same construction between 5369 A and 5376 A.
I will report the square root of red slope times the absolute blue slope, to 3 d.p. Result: 0.127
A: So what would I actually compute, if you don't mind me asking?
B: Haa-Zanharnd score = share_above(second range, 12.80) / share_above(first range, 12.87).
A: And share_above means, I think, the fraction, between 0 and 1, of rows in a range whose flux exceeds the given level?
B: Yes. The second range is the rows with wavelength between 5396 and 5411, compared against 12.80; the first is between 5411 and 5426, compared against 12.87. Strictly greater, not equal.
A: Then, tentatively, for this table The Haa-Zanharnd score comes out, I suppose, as 1.50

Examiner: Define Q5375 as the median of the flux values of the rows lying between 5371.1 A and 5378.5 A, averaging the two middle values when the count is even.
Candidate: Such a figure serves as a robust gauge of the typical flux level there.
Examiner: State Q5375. 12.9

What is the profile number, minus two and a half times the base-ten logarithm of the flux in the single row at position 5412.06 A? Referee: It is -2.78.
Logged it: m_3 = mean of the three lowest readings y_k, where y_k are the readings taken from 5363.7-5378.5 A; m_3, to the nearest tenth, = 12.4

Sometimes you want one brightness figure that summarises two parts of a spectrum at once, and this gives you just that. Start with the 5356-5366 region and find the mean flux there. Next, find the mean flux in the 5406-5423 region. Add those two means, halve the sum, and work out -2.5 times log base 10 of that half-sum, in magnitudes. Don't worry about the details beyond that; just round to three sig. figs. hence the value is -2.76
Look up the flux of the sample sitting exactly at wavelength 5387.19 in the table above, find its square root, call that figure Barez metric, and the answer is 3.61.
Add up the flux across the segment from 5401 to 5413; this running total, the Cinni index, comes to 63.6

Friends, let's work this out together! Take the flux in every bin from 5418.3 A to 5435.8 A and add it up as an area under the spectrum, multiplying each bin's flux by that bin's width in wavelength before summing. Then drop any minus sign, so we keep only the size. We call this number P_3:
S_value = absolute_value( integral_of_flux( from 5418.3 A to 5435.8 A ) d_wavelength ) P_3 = 222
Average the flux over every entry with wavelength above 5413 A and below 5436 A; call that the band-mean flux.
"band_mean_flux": 12.7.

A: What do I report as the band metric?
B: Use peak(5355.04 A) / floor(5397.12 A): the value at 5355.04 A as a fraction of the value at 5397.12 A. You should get 1.04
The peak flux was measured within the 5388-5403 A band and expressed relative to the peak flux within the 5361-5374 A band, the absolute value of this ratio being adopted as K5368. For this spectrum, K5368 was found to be 1.07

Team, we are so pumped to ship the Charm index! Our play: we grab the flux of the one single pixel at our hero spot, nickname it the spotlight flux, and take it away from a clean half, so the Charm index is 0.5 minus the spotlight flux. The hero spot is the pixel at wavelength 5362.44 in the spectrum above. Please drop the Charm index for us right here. -12.2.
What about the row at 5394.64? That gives -13.2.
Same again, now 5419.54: -12.2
